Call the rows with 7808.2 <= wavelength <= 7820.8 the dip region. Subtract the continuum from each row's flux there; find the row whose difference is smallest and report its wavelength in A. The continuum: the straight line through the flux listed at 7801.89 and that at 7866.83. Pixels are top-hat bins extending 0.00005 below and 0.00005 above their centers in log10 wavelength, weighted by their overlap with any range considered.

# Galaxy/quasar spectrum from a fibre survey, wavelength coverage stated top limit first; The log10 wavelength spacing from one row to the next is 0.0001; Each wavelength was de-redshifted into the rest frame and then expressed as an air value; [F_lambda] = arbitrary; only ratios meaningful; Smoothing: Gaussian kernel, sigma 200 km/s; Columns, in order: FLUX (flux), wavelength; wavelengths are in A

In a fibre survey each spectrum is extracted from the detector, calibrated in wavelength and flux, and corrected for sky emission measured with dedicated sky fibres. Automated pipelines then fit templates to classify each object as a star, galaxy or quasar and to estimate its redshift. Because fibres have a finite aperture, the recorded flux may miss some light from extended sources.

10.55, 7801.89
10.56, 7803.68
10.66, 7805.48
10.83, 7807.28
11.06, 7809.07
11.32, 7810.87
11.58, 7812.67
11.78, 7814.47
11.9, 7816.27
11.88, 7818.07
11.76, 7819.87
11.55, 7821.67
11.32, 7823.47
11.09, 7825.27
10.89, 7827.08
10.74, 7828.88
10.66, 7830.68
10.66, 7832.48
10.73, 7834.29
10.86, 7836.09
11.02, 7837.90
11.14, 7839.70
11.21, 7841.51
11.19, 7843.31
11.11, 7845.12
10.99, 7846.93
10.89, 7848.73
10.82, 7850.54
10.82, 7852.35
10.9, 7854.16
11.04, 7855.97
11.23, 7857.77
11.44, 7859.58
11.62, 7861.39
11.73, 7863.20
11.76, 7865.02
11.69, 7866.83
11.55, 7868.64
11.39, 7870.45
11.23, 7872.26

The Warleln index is 7809.07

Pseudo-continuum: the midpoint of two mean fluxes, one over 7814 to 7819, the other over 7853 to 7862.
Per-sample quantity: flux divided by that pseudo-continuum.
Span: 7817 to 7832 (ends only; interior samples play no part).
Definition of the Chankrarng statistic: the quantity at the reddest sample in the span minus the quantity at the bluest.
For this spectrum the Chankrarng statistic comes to -0.11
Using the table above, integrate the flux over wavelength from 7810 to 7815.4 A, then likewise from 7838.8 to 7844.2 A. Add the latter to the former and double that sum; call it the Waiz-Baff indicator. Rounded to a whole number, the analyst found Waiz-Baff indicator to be 246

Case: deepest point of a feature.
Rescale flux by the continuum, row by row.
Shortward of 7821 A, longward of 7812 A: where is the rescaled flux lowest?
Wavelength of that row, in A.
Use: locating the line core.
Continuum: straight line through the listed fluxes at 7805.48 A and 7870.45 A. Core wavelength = 7812.67 A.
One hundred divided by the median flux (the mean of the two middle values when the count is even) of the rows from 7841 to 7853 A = 9.10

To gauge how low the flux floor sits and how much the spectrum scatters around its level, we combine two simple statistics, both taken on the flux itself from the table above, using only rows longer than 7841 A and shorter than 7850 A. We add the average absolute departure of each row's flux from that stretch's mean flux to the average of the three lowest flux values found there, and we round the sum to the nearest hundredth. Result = 11.11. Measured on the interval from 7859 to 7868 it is 11.68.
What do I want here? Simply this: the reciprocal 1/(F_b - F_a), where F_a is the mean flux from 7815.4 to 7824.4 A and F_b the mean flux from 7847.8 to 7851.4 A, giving -1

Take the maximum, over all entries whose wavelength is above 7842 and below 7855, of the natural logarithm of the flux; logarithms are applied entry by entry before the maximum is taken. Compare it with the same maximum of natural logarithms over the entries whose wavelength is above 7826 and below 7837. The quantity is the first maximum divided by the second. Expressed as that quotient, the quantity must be 1.011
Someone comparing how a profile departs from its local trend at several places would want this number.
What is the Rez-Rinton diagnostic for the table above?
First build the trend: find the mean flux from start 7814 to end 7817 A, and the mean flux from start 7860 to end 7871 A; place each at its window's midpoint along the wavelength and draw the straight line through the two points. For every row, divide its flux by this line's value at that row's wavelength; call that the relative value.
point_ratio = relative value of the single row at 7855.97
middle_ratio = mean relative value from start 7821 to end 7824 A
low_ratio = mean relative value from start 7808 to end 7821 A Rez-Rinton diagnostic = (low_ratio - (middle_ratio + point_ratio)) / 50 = -0.0187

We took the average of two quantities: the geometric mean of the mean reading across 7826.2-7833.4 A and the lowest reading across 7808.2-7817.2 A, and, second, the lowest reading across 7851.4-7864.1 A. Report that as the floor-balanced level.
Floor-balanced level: 10.86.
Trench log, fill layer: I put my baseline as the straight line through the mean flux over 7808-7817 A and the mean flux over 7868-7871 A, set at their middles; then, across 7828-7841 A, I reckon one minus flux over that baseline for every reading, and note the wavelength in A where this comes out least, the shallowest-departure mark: 7839.70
